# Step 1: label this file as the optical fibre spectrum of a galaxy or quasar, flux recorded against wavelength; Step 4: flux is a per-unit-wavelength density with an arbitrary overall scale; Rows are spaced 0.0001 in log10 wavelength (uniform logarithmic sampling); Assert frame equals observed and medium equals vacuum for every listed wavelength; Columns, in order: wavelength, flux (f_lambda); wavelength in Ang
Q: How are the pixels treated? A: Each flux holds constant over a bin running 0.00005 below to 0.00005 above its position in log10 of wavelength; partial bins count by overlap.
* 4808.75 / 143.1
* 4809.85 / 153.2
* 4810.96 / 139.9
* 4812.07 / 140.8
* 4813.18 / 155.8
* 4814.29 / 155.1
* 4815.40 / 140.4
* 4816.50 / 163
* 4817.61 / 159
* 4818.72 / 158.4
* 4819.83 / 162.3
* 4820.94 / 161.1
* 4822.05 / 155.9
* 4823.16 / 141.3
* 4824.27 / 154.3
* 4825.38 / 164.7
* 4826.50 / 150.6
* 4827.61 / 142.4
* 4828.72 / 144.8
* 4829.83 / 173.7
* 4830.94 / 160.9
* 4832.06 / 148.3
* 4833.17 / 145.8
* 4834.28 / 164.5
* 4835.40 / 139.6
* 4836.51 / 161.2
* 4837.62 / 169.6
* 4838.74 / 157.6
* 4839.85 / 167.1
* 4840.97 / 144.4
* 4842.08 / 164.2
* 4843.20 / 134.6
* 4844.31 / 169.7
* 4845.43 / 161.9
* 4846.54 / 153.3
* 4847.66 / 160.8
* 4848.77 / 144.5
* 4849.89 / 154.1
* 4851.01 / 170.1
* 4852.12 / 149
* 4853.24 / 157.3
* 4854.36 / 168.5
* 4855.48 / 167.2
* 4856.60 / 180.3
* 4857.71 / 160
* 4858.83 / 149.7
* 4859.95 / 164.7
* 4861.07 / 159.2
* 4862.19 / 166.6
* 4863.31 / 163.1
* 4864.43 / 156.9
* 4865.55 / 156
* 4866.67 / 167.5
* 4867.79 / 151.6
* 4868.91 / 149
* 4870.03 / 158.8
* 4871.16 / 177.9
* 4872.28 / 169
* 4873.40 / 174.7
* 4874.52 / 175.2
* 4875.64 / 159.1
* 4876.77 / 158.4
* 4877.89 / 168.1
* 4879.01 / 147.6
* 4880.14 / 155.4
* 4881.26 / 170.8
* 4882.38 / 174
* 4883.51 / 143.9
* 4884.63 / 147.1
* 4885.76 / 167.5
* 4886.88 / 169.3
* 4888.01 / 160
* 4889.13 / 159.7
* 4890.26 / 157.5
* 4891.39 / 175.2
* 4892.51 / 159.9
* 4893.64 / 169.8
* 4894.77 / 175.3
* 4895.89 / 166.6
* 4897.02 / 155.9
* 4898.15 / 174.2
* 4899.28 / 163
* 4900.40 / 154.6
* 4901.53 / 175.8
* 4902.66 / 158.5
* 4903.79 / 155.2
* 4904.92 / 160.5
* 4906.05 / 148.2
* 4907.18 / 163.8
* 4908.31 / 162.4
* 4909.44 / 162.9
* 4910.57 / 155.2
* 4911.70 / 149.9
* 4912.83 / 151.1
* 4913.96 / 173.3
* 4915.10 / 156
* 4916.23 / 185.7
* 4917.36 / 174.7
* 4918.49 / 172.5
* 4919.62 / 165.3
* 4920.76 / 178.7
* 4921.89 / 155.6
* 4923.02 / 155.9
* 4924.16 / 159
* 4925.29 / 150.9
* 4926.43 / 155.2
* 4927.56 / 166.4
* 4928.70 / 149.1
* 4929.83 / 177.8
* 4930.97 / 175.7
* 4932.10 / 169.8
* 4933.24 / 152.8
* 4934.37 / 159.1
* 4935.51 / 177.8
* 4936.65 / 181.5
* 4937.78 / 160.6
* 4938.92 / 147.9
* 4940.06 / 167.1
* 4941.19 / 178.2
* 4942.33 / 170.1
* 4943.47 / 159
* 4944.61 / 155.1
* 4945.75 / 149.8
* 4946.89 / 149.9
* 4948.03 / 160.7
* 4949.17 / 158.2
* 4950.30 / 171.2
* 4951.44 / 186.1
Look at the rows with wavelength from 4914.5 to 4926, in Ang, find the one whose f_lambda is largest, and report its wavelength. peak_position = 4916.23 Ang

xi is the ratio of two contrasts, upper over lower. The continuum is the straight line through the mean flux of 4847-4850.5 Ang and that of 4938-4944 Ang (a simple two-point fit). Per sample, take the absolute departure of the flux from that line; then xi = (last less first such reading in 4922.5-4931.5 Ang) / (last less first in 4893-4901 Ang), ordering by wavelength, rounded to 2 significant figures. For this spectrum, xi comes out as -1.0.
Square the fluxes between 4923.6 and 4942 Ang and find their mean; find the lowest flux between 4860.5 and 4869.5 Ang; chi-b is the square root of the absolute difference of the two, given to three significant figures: 164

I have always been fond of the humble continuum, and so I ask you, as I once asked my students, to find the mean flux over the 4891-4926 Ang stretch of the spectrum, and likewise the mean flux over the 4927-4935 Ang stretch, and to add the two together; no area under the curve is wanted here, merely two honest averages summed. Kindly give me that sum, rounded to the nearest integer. 328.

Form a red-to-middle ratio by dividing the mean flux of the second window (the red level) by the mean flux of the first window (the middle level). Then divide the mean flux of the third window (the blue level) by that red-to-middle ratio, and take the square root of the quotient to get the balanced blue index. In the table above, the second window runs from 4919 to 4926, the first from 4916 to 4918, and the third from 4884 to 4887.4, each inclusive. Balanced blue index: 13.4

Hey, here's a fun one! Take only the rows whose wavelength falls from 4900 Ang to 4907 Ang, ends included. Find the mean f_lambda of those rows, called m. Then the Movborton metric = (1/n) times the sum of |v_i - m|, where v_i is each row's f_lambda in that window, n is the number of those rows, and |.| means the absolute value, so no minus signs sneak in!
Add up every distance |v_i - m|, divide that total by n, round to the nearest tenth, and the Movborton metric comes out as 6.2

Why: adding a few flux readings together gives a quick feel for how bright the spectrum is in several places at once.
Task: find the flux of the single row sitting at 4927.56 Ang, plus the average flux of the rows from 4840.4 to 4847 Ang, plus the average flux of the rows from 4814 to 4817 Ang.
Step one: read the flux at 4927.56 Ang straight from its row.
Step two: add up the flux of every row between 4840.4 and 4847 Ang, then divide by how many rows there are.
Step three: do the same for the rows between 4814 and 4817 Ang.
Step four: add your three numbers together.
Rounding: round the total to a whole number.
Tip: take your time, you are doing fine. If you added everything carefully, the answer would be 474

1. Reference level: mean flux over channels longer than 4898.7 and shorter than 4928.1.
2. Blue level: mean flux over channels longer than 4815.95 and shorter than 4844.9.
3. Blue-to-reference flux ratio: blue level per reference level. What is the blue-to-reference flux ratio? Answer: 0.964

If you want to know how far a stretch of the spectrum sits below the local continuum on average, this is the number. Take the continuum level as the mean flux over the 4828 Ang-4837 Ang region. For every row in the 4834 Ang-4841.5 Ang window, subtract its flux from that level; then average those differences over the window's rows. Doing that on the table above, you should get -2.9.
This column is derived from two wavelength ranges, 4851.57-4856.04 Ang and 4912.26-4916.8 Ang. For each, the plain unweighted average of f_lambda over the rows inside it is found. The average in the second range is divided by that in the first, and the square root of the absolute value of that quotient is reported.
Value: 1.02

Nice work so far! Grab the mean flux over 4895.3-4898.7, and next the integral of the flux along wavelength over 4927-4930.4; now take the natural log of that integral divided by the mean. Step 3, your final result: 1.22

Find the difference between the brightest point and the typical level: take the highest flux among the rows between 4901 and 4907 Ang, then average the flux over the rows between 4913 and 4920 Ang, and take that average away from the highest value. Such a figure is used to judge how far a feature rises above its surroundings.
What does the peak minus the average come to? 5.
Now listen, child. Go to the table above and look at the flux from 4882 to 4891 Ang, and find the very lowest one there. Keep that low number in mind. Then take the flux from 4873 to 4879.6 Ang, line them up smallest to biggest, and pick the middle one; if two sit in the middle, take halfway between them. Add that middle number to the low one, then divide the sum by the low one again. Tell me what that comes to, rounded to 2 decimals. 2.14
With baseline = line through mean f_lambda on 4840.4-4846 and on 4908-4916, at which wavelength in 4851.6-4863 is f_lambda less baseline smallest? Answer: 4852.12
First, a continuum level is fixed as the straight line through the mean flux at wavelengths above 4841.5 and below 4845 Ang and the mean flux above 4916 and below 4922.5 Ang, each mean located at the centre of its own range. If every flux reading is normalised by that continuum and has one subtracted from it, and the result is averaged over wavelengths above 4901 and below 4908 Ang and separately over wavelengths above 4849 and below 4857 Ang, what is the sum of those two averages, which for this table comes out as -0.02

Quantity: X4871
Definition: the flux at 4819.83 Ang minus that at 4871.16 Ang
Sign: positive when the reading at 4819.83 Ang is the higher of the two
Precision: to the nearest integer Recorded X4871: -16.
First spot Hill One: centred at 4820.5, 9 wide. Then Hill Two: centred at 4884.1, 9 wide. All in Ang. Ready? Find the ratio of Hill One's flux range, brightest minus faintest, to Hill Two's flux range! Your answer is 0.72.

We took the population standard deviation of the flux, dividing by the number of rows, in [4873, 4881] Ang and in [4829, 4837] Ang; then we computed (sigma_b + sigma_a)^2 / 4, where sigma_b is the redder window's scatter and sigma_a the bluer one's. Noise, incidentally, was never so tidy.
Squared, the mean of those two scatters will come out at 107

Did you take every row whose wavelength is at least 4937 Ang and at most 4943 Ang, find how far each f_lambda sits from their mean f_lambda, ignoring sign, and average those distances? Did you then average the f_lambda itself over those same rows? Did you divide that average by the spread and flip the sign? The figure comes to -20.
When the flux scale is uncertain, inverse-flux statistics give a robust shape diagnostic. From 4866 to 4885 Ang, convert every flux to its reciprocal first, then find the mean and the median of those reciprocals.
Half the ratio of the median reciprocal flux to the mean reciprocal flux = 0.506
